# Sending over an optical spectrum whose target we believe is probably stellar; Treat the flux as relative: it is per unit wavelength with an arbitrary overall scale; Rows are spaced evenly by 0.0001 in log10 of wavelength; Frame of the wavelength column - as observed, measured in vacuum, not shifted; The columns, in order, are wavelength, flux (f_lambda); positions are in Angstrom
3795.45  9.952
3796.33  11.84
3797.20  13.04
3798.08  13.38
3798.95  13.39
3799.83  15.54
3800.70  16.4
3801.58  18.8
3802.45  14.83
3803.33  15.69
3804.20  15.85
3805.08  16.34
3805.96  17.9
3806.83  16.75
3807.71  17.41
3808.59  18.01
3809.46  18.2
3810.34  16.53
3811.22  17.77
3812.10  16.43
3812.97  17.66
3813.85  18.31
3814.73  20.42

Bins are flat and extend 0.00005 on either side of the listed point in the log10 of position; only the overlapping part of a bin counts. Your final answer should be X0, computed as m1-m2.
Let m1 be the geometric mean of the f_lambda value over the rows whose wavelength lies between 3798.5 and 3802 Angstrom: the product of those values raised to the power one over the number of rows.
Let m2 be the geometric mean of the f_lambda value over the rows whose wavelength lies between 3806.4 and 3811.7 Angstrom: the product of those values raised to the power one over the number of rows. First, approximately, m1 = 15.9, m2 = 17.4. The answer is -1.5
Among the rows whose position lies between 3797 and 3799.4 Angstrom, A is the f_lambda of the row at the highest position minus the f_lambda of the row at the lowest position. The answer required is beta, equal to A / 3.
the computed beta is 0.12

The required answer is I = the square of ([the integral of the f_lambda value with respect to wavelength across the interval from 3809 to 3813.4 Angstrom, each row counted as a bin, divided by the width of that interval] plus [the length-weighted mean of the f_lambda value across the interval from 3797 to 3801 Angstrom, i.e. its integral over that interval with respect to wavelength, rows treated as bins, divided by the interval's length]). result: 1005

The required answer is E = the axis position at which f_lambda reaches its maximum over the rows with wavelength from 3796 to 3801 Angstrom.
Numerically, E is 3800.70 Angstrom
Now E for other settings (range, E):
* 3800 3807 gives 3801.58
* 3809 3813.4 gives 3809.46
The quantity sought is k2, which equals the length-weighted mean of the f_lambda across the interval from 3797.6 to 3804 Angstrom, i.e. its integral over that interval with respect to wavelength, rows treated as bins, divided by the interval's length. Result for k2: 15.4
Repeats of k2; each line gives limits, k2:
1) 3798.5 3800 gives 14.3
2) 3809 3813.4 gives 17.4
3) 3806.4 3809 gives 17.3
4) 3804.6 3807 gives 17.0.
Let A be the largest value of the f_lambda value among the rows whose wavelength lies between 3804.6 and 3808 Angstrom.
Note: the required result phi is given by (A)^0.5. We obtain 4.23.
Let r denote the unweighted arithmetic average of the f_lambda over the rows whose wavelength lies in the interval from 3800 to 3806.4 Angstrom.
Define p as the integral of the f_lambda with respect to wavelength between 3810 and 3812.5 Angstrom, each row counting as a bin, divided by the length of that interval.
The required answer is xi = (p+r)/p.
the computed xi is 1.98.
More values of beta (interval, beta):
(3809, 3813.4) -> -0.18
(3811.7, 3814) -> 0.63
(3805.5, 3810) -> 0.10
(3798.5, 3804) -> 0.77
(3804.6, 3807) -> 0.14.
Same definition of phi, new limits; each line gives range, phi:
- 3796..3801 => 4.05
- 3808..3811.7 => 4.27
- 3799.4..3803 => 4.34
